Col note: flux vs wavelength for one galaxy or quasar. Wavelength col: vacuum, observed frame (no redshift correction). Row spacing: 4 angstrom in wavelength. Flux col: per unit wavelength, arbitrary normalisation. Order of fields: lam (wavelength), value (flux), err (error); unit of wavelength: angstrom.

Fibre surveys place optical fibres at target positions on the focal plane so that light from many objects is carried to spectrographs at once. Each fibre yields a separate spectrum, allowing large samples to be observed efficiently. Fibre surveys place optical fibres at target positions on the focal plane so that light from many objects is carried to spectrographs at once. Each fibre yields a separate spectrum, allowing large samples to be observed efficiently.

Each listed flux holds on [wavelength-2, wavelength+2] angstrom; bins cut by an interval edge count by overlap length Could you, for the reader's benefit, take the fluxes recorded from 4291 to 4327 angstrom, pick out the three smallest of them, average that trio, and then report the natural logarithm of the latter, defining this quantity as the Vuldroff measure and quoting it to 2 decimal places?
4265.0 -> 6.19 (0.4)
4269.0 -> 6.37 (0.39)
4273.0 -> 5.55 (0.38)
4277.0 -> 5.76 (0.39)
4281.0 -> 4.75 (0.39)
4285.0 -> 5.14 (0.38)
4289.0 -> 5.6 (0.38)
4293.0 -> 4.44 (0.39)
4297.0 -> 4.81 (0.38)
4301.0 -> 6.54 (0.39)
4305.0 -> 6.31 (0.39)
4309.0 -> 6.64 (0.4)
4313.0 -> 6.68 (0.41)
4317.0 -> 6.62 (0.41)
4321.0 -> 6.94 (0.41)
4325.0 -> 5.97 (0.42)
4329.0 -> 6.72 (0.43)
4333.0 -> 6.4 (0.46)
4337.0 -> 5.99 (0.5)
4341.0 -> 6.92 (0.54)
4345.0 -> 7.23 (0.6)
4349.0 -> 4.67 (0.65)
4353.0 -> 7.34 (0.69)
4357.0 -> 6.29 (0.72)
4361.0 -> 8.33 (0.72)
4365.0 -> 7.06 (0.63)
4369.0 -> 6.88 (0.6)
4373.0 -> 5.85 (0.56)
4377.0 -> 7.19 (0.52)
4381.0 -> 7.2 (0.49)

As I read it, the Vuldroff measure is 1.62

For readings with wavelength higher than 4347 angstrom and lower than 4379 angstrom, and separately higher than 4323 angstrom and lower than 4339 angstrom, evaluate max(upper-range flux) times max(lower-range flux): 56.0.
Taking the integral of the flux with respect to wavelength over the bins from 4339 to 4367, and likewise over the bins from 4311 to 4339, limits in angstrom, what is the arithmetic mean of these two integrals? 186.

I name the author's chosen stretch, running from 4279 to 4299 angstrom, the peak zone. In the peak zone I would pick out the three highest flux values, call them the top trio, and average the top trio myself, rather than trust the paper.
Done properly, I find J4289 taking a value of 5.2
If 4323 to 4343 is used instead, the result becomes 6.7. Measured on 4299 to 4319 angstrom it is 6.6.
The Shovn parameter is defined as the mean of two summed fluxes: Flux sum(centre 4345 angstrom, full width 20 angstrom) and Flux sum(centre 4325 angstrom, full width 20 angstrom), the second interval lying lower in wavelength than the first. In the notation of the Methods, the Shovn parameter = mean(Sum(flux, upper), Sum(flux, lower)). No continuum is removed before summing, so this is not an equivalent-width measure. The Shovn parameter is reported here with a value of 32.40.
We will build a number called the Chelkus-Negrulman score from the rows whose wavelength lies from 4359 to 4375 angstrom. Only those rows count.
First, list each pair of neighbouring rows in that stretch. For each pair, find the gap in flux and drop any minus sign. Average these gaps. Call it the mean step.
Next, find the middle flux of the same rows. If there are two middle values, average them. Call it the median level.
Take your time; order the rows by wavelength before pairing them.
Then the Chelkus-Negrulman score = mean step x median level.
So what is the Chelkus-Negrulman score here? 5.8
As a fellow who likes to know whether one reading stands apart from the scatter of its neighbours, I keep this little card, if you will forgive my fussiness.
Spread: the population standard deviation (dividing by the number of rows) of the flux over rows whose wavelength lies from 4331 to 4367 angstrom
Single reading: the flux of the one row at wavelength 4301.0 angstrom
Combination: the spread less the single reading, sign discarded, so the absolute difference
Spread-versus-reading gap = 5.57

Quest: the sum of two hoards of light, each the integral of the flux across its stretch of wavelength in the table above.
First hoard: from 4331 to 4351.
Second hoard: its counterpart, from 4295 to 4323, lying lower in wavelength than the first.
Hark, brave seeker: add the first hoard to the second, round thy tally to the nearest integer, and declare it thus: 303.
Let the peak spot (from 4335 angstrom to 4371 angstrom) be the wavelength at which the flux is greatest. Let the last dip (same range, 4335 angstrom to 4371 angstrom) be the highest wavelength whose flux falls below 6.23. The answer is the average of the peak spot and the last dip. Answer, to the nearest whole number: 4355 angstrom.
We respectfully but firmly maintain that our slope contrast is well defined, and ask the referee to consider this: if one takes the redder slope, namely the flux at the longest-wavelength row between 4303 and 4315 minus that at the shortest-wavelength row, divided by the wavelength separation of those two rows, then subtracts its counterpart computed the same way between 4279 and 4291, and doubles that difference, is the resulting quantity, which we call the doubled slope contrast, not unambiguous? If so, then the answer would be -0.1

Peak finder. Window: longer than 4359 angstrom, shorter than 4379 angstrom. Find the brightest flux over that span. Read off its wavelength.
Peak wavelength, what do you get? 4361.0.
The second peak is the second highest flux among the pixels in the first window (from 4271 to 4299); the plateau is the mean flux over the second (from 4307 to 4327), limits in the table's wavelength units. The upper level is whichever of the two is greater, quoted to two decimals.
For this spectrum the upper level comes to 6.57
